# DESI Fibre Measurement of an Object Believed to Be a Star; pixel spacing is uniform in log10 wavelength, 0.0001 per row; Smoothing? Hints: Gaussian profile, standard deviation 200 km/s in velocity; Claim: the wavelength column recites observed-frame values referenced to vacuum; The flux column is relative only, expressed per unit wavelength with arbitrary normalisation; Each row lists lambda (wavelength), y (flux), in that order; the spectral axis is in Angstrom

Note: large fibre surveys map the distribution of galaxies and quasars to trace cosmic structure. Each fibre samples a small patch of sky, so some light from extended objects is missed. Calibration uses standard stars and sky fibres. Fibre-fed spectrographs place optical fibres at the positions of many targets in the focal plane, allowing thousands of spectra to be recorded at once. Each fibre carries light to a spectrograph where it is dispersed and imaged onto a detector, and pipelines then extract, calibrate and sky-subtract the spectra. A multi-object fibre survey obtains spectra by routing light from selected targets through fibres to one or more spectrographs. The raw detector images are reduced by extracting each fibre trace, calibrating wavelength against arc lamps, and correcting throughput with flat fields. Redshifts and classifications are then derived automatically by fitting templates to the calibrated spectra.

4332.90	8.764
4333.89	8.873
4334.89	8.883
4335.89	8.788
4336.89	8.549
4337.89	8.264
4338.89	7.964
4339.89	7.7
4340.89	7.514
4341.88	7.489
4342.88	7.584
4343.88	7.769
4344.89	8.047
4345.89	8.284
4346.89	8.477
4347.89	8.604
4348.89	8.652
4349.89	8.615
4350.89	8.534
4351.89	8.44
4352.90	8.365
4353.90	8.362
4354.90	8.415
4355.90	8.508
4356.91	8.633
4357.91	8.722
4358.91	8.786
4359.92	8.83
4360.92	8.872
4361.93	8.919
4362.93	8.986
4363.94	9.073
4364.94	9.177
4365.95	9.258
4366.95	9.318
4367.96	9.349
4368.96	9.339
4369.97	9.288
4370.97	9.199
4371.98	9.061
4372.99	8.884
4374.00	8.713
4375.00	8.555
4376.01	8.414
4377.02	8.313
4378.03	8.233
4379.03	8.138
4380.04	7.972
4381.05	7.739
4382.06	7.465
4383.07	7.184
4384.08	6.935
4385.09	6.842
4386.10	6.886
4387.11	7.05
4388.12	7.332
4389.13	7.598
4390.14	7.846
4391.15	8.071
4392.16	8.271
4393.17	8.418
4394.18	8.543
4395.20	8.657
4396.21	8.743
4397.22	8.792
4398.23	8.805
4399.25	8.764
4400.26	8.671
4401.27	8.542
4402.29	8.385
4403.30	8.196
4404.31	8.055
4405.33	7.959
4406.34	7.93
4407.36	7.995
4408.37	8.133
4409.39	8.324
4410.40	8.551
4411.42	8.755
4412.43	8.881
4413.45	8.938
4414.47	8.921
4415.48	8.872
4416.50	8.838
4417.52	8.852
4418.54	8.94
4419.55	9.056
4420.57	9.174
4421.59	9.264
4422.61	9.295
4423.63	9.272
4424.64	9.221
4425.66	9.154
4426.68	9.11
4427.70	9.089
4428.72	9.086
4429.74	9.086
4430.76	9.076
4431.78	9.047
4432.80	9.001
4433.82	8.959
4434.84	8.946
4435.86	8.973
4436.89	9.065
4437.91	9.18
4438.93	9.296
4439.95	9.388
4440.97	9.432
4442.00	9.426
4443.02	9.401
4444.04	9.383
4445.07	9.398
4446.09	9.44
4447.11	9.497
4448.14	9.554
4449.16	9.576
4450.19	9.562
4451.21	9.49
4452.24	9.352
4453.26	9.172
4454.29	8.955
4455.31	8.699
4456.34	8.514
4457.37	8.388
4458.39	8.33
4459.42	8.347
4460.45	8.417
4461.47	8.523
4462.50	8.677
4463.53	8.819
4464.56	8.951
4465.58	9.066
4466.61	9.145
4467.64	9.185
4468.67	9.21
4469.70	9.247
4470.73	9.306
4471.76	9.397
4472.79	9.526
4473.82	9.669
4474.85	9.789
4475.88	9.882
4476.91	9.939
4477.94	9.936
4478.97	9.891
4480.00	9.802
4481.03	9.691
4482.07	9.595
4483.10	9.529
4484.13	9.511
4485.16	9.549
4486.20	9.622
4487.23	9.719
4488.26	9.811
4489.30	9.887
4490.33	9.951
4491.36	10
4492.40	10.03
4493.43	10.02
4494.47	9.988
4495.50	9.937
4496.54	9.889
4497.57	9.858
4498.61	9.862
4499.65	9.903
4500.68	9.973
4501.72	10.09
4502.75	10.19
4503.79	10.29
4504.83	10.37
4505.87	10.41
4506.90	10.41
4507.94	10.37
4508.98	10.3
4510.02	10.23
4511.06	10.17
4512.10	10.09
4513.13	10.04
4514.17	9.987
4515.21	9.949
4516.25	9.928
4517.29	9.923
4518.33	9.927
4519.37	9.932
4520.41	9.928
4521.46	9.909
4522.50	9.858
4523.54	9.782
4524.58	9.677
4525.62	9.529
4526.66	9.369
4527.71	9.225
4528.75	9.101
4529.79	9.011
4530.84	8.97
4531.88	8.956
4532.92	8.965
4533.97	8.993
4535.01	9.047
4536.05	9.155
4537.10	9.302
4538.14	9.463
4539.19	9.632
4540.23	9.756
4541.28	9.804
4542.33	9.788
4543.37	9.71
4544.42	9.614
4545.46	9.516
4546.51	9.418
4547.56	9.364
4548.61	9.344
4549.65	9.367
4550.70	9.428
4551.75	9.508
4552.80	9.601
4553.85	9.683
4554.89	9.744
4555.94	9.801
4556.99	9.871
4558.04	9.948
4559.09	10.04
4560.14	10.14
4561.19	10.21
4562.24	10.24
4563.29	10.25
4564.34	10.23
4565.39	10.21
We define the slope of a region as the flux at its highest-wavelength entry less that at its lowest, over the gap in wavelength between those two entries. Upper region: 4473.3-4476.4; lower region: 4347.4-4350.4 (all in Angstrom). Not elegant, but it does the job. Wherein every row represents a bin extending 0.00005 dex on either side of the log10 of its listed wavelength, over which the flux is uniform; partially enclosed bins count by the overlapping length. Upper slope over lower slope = 18.8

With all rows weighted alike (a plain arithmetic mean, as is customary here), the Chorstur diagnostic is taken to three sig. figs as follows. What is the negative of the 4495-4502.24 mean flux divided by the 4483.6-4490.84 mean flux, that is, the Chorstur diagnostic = -1.02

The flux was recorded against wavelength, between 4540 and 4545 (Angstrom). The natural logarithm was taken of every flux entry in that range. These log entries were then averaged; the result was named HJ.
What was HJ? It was 2.28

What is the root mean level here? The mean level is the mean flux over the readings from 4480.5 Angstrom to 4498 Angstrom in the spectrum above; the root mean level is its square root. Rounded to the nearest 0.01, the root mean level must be 3.13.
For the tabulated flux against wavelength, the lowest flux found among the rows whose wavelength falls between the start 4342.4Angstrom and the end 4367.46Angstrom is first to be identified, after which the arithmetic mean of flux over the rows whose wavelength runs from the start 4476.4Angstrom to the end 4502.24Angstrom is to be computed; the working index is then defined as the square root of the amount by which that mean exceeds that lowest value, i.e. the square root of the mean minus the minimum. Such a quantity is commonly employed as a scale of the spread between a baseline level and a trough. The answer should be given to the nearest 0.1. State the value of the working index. 1.5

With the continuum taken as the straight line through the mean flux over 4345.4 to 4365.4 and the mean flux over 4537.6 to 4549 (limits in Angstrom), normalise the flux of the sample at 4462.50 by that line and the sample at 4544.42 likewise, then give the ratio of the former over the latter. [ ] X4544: 0.94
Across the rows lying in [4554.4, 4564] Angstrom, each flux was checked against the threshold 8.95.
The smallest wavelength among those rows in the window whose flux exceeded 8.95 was 4554.89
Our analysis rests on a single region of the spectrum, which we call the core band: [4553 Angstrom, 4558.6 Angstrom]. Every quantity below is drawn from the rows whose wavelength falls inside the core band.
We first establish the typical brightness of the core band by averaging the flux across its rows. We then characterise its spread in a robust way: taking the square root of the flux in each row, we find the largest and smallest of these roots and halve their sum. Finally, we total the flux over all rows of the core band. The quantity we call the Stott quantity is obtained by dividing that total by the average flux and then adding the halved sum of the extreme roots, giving 8.1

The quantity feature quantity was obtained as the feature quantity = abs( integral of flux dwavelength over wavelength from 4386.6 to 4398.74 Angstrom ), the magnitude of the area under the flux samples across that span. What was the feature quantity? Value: 99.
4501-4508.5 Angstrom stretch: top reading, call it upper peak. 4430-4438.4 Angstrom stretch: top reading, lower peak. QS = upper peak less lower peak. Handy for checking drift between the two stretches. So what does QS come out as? 1.2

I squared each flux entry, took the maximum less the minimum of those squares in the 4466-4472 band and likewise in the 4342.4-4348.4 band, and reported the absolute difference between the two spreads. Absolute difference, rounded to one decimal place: 11.8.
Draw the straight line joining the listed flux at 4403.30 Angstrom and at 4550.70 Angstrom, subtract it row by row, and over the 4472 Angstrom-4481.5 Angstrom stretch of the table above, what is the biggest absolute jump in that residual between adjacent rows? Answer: 0.13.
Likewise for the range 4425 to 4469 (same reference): 0.26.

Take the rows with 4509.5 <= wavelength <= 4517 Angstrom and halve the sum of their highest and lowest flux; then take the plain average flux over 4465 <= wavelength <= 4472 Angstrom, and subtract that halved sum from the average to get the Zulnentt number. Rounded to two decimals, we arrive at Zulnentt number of -0.86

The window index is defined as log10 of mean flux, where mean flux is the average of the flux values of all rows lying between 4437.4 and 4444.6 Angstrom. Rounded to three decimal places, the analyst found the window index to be 0.971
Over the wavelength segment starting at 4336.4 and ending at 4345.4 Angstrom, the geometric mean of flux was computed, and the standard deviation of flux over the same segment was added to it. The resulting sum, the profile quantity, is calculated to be 8.2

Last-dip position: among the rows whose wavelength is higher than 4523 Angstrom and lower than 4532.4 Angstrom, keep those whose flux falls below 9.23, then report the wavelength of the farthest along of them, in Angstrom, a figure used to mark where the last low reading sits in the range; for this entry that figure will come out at 4531.88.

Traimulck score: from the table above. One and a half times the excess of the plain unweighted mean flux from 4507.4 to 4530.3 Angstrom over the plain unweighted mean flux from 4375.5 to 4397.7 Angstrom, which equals 2.92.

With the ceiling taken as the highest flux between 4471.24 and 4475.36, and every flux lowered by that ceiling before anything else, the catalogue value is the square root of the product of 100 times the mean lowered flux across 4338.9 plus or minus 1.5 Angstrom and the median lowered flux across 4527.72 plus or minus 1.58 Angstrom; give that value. 10.1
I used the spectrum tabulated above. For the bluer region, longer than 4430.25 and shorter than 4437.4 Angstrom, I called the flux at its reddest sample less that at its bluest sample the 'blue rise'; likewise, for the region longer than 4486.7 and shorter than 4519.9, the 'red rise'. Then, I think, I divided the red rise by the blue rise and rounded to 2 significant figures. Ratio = -19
